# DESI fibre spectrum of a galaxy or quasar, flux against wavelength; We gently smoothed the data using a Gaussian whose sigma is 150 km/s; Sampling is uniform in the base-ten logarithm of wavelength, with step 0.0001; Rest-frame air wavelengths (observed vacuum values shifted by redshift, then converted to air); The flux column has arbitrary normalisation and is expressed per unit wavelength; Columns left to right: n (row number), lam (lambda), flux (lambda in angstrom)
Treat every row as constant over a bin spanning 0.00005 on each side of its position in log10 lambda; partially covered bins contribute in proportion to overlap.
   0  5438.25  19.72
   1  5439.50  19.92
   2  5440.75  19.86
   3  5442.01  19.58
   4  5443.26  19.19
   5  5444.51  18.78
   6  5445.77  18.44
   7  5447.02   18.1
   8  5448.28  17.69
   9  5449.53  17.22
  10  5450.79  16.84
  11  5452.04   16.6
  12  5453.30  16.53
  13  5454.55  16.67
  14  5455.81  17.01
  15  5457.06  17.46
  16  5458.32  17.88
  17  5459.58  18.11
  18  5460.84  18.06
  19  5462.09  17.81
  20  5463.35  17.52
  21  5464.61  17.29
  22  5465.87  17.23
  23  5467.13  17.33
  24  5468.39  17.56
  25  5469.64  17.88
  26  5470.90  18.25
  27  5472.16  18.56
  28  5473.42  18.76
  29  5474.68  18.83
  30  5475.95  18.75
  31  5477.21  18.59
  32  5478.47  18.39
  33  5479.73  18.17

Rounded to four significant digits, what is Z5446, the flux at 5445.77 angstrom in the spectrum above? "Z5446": 18.44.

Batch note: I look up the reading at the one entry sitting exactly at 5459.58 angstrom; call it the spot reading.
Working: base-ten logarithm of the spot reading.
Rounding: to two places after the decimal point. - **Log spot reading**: 1.26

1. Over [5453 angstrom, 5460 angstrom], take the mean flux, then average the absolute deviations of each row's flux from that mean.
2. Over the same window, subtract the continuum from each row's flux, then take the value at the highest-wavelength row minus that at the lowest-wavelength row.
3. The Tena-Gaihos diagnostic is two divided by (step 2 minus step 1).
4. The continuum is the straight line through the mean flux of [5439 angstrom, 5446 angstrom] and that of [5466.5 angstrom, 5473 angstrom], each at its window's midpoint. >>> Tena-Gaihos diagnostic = 1.5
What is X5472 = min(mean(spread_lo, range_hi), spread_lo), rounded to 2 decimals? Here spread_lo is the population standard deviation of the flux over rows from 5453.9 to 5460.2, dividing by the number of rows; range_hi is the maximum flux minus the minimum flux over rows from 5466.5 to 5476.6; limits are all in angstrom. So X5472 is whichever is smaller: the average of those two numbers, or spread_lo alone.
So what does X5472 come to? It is 0.53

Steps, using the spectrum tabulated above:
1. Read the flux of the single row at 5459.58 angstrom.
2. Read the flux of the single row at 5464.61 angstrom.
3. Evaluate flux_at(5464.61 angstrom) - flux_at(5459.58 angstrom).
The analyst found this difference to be -0.8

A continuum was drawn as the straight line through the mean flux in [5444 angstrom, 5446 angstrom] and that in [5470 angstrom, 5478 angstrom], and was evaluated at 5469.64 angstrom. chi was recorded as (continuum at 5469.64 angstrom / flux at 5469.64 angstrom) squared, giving 1.08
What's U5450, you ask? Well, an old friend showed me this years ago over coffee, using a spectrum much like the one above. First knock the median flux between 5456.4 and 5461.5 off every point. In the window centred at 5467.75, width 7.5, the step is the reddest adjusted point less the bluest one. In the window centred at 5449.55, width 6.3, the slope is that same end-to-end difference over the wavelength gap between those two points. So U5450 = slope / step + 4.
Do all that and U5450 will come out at 3.7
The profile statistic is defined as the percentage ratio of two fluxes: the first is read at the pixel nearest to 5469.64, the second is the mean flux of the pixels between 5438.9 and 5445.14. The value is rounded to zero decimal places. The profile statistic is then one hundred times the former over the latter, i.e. 92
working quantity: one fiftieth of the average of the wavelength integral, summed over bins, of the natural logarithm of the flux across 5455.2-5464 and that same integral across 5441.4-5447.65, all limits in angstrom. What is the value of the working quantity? 0.44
